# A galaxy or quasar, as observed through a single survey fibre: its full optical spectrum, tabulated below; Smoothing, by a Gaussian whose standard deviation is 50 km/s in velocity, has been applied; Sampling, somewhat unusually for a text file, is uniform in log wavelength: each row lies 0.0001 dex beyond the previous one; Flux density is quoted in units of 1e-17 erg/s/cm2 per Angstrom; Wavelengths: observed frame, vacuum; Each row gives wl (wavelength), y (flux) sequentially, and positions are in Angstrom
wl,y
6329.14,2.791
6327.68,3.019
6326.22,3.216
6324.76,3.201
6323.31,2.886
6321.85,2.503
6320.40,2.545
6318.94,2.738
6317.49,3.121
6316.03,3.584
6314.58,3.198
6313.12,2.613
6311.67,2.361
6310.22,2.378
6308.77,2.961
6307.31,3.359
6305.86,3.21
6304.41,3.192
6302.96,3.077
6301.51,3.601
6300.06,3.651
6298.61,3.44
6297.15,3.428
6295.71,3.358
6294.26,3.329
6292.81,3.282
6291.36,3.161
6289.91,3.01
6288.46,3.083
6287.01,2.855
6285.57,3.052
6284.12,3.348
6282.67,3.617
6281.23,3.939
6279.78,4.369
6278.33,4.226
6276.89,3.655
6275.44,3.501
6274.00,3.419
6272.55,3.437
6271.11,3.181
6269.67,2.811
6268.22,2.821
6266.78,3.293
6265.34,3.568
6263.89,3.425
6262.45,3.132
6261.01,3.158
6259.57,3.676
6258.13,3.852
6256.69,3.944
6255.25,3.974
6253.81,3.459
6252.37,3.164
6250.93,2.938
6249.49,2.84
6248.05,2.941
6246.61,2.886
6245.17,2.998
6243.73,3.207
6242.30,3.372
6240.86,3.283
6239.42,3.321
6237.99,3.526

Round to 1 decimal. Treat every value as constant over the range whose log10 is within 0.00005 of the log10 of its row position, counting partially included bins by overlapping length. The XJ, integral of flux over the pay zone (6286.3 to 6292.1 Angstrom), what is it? 17.5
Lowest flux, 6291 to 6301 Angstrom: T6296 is 3.161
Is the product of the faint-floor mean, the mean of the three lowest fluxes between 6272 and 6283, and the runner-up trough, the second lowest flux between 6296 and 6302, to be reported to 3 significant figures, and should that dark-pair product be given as 11.9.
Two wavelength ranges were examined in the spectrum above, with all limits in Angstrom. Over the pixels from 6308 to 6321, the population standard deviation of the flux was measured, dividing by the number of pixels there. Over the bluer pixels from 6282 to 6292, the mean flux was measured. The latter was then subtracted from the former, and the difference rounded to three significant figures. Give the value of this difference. -2.77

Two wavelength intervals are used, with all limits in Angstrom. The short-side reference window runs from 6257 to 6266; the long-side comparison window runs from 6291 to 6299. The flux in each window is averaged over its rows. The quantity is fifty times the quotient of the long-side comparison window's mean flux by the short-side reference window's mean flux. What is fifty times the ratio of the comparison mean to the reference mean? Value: 48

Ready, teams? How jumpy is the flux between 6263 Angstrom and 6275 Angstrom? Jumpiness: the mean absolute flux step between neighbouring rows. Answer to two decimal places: 0.22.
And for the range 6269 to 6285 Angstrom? 0.26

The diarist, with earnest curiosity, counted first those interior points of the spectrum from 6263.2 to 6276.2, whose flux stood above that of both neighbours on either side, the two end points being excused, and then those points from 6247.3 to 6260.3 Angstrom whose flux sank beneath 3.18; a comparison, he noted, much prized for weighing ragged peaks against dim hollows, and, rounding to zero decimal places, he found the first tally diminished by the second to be -2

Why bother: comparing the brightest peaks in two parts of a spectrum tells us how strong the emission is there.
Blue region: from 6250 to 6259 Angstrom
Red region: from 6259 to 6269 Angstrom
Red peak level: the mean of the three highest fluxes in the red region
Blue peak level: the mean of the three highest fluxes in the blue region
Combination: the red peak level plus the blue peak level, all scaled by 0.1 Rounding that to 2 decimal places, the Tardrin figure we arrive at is 0.75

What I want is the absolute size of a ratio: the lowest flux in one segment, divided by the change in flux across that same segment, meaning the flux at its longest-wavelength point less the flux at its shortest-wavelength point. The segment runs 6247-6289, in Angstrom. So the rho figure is 20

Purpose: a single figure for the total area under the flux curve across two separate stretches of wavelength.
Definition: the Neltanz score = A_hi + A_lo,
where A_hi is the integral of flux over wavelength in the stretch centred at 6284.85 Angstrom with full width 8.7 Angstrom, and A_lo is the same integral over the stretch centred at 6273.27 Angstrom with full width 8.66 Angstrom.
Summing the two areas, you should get 58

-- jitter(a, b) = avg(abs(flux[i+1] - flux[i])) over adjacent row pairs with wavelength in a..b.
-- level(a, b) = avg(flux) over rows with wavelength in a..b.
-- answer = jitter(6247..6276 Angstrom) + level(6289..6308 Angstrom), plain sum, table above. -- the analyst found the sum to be 3.5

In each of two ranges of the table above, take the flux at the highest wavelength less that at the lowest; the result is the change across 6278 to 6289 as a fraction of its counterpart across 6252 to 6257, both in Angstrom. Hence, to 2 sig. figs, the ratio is -1.5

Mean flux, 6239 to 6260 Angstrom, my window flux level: 3.32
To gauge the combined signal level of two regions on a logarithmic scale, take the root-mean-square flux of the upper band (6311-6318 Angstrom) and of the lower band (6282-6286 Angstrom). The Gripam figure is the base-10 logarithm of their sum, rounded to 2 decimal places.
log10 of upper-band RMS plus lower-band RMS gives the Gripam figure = 0.80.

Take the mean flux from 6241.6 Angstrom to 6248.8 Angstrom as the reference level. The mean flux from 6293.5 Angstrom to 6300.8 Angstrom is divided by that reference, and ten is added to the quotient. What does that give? 11.12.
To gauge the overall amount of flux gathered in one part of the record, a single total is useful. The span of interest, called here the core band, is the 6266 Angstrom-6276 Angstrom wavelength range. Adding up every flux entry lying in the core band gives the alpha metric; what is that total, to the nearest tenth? 22.5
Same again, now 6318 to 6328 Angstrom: 20.1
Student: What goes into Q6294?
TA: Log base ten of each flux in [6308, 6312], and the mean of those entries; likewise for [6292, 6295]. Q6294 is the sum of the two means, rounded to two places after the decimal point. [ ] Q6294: 0.93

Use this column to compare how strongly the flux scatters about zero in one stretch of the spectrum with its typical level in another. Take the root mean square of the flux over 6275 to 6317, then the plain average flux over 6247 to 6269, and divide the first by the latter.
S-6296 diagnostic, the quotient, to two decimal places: 1.00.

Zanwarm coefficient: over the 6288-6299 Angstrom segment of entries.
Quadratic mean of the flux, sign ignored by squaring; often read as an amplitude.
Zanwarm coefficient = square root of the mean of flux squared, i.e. 3.26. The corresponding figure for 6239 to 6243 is 3.33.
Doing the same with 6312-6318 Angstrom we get 3.15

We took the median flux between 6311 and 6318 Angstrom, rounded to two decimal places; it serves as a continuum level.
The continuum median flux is 3.12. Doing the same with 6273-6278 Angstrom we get 3.50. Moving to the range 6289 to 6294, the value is 3.16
